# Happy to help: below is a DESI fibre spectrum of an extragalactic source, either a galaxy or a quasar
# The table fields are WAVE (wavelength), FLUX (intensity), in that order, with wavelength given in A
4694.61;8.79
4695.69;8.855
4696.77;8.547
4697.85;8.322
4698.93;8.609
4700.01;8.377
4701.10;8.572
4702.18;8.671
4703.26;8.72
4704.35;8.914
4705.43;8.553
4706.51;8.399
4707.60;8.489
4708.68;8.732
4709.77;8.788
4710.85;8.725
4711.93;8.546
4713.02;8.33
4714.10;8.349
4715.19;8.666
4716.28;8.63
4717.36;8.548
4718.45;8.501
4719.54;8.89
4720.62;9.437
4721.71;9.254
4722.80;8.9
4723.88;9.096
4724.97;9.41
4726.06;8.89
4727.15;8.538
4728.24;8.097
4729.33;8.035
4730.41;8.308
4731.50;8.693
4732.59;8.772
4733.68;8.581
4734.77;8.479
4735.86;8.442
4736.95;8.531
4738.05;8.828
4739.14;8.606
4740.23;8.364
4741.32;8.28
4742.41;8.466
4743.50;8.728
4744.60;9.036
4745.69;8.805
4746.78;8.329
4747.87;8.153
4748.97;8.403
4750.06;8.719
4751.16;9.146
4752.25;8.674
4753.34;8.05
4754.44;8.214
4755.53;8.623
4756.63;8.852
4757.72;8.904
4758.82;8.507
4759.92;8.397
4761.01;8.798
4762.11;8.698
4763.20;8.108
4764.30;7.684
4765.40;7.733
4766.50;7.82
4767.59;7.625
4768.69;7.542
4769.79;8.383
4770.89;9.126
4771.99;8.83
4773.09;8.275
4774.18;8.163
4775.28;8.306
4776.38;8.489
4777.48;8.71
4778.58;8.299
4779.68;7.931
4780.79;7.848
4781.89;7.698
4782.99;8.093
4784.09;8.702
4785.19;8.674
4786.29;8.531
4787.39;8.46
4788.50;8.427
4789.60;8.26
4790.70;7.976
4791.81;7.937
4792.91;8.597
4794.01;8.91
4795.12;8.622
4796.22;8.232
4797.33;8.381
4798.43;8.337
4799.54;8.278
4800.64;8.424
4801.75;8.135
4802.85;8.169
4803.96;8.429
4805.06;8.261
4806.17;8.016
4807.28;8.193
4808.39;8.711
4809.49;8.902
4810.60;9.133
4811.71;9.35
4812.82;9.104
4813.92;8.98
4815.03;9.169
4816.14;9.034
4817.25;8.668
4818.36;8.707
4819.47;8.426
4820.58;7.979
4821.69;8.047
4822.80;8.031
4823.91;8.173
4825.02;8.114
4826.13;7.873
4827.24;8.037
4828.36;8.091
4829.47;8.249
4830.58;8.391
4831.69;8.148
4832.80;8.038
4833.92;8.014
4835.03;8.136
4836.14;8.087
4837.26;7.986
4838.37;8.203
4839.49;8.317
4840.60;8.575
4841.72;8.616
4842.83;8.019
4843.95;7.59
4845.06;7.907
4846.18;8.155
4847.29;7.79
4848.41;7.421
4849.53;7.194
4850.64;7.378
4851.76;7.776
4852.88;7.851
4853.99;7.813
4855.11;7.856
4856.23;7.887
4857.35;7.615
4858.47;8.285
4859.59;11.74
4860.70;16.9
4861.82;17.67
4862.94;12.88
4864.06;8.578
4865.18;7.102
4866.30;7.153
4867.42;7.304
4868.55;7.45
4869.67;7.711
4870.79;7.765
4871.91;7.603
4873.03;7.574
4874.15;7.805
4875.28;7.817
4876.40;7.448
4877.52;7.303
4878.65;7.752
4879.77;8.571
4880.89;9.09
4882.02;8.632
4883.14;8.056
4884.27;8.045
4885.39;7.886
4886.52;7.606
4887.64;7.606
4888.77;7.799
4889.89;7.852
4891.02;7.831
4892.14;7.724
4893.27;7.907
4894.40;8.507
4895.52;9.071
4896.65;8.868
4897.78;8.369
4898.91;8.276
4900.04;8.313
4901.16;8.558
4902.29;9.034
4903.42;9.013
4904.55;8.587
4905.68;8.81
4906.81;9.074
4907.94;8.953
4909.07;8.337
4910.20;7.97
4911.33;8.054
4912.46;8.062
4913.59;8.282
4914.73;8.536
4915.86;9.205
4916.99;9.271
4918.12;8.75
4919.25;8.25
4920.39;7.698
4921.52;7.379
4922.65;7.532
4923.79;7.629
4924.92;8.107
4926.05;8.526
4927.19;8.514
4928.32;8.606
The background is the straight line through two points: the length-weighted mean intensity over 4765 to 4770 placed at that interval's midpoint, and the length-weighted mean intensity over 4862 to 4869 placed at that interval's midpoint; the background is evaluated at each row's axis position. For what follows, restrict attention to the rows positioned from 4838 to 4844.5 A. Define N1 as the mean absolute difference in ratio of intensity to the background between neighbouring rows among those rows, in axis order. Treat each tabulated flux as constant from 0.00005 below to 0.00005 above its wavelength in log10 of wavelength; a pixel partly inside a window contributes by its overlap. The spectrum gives 0.033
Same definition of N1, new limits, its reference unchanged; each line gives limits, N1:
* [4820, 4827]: 0.013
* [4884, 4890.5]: 0.015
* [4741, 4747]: 0.039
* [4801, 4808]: 0.021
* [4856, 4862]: 0.232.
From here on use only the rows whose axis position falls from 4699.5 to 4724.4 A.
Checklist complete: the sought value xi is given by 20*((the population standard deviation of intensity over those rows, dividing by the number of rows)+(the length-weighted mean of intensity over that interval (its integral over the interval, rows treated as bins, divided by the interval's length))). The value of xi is 180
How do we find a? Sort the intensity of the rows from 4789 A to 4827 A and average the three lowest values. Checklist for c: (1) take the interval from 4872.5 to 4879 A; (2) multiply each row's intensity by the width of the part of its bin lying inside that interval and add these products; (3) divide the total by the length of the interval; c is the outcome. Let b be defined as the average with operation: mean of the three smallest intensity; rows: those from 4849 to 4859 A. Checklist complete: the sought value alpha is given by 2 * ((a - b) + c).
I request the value 16.3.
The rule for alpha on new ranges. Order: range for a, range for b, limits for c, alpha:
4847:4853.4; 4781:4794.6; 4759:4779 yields 15.5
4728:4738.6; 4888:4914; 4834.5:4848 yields 16.9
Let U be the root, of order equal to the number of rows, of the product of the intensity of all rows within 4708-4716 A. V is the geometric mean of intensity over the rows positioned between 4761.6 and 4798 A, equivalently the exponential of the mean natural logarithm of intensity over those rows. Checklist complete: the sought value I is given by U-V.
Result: 0.3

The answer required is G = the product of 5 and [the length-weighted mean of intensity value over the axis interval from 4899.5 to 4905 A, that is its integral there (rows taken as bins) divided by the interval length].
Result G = 43.6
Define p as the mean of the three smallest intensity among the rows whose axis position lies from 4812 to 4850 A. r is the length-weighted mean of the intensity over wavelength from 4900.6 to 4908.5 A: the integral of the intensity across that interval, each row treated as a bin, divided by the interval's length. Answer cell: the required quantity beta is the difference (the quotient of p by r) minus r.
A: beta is -8.03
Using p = 7.4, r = 8.86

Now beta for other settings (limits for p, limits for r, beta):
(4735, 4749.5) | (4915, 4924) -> -7.25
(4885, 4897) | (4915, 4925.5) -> -7.29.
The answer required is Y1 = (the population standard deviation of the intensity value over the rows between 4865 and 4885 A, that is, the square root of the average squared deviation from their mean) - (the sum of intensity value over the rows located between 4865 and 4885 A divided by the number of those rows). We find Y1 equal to -7.3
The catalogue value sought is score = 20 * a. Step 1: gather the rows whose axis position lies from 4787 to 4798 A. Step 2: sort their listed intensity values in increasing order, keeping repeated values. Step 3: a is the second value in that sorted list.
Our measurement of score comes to 160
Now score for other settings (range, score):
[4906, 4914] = 161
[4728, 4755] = 161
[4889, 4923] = 151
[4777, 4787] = 157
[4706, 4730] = 162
